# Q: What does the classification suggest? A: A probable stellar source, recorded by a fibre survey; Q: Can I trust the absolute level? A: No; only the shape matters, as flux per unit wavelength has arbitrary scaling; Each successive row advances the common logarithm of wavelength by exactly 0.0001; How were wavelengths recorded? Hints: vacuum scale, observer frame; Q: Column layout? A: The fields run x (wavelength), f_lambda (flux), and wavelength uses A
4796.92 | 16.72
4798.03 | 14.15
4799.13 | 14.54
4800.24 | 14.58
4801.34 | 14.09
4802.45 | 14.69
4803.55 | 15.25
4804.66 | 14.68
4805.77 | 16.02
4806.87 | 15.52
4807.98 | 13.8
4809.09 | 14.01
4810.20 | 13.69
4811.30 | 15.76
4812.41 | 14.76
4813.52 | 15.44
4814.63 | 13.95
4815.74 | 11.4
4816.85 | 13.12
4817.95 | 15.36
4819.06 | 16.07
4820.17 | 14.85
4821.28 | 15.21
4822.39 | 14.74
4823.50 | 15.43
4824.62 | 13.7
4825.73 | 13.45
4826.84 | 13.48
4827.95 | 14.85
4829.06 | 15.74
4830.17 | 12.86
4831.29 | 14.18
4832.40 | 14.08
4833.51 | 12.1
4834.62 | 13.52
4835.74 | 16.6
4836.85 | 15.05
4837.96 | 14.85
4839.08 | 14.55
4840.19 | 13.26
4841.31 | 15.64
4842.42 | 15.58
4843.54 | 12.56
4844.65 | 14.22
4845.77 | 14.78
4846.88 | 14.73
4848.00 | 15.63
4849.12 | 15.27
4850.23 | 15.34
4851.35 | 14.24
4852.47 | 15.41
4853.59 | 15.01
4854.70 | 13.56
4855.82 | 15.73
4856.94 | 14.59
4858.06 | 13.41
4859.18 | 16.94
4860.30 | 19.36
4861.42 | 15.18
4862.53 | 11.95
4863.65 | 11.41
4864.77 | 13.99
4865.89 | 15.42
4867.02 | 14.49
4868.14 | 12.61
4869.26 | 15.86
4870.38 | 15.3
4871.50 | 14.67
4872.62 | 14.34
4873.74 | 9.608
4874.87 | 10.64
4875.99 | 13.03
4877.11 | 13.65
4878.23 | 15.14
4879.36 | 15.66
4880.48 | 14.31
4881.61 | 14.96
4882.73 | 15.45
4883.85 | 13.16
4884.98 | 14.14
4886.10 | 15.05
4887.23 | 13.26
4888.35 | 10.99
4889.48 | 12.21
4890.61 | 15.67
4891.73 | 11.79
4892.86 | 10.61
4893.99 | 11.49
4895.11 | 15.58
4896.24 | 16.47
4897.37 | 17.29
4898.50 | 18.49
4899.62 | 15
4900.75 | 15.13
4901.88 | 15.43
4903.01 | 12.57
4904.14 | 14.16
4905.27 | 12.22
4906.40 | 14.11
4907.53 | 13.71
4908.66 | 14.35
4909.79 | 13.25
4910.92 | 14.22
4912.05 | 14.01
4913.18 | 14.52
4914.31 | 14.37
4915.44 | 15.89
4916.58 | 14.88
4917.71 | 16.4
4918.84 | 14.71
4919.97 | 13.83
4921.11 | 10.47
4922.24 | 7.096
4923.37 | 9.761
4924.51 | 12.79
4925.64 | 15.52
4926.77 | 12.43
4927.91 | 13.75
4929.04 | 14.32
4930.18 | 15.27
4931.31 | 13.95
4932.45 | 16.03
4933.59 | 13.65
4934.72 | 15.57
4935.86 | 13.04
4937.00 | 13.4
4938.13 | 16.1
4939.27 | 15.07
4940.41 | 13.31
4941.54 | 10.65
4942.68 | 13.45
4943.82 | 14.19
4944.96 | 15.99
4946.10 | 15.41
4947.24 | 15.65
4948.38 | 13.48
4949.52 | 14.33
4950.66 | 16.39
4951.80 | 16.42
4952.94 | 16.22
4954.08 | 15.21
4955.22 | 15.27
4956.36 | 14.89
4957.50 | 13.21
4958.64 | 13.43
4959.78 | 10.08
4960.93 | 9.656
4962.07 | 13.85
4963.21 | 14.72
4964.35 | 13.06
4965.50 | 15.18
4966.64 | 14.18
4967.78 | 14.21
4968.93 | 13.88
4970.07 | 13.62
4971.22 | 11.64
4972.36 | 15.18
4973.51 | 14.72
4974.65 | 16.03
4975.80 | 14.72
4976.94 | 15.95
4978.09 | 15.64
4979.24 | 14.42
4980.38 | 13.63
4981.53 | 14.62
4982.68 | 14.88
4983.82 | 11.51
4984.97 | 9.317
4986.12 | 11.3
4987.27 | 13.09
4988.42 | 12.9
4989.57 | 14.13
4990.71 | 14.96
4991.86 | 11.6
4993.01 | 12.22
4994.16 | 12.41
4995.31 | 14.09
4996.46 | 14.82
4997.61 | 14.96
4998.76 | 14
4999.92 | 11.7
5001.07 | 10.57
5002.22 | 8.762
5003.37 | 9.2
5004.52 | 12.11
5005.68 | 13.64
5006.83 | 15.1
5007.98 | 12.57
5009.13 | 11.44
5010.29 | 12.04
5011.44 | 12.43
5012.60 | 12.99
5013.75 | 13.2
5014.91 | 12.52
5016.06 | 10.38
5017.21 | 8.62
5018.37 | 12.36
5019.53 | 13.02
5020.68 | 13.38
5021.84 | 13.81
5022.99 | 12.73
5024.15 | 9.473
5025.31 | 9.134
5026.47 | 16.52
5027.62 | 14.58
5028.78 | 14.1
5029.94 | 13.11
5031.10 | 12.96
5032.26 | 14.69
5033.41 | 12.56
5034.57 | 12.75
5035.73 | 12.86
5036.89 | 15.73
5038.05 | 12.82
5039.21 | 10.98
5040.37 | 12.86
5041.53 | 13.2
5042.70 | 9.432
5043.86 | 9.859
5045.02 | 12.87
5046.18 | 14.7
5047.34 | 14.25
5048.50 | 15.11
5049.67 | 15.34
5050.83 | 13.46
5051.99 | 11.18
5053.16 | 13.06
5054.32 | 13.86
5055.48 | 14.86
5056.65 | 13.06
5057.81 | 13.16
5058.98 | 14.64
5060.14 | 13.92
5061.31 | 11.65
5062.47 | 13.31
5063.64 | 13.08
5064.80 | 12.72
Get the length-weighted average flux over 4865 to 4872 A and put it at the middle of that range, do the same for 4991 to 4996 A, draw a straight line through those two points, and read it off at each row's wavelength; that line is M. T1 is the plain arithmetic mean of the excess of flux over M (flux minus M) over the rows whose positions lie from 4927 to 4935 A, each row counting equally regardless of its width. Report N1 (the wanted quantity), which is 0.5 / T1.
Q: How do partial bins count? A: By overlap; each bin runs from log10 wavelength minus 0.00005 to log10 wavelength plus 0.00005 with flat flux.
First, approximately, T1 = 0.9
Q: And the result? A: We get 0.5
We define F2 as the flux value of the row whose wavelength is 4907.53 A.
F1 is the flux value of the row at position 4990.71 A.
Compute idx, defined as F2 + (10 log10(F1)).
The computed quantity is 25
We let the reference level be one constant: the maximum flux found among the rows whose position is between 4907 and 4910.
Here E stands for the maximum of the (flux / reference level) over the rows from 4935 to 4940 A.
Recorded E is 1.12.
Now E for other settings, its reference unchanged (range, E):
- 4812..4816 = 1.08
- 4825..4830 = 1.10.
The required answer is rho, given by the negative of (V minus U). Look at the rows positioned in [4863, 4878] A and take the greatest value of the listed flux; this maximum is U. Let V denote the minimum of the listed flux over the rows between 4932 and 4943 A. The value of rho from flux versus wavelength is 5.2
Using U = 15.86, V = 10.65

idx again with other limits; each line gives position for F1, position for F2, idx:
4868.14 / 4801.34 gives 25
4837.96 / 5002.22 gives 20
